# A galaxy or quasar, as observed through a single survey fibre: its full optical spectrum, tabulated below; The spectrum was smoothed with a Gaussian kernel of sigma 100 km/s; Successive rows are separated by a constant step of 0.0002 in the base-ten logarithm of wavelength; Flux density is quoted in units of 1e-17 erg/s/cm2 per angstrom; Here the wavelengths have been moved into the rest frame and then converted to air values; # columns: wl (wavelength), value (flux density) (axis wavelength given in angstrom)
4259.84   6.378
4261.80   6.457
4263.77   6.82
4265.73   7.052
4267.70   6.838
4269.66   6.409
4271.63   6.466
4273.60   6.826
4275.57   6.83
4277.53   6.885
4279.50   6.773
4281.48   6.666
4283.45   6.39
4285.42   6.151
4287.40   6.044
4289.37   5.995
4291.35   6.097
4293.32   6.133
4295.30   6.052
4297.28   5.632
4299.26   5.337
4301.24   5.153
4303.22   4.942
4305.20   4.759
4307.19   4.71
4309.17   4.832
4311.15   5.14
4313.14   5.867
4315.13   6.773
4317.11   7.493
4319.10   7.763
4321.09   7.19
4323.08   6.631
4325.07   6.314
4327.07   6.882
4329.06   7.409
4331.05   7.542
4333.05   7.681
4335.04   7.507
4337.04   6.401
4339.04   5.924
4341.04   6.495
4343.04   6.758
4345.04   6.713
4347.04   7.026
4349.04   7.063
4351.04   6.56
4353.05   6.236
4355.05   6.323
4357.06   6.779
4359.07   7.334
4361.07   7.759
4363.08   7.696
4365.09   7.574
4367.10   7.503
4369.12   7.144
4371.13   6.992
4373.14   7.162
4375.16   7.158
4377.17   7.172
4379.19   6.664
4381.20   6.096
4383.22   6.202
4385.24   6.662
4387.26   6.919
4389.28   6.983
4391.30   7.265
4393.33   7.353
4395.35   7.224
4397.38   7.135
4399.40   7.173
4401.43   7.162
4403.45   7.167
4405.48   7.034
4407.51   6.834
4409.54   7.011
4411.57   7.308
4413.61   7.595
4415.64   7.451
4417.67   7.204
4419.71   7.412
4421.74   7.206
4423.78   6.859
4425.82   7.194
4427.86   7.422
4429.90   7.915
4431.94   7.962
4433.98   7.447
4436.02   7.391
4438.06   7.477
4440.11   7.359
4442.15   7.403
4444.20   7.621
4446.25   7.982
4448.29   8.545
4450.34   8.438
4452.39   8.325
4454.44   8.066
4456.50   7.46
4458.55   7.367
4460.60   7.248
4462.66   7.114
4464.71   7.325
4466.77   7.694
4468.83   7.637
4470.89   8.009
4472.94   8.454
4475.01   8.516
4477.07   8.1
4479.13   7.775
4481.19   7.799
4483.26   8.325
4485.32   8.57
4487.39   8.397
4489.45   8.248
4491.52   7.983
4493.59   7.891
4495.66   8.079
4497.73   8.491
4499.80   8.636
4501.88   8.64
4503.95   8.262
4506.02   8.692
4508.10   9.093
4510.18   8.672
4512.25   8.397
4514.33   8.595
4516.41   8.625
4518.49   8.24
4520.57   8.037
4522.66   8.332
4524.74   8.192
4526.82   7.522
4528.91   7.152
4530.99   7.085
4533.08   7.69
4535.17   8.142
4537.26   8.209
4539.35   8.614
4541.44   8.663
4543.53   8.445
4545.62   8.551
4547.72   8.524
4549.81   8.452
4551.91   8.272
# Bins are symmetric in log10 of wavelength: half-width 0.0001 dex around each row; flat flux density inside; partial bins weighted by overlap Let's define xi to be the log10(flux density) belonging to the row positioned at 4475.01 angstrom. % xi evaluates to 0.93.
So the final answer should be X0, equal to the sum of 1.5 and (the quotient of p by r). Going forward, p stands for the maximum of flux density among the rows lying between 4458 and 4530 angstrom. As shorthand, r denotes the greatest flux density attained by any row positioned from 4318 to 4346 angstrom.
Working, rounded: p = 9.093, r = 7.763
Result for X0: 2.67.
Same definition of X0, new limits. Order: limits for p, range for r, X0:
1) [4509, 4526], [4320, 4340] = 2.63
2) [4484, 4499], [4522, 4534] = 2.53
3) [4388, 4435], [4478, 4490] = 2.43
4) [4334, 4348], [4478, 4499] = 2.38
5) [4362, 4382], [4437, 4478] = 2.40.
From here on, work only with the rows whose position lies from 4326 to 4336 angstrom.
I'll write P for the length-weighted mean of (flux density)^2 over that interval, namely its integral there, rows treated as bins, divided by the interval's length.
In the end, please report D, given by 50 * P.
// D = 2740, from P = 54.8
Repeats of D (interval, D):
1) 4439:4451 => 3109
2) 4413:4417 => 2809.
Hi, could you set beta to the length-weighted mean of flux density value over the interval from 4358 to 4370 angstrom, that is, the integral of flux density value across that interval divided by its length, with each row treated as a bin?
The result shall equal 7.5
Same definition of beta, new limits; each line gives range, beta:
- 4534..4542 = 8.4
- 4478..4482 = 7.8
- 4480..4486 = 8.2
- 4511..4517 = 8.5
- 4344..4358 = 6.7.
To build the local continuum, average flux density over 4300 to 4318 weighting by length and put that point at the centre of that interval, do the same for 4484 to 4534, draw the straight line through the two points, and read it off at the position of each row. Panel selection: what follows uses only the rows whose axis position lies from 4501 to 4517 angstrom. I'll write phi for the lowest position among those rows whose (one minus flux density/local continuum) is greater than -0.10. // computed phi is 4501.88 angstrom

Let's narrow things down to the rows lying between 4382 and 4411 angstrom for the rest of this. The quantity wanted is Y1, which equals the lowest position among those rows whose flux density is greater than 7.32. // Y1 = 4393.33 angstrom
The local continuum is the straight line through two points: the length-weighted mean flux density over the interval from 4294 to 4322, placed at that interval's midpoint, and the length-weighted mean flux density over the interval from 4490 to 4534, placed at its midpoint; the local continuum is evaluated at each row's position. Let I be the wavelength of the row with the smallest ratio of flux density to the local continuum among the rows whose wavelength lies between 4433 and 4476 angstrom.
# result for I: 4462.66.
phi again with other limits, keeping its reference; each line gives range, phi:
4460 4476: 4460.60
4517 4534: 4518.49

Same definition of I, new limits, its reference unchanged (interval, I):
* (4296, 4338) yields 4307.19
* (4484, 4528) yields 4526.82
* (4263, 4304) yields 4303.22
